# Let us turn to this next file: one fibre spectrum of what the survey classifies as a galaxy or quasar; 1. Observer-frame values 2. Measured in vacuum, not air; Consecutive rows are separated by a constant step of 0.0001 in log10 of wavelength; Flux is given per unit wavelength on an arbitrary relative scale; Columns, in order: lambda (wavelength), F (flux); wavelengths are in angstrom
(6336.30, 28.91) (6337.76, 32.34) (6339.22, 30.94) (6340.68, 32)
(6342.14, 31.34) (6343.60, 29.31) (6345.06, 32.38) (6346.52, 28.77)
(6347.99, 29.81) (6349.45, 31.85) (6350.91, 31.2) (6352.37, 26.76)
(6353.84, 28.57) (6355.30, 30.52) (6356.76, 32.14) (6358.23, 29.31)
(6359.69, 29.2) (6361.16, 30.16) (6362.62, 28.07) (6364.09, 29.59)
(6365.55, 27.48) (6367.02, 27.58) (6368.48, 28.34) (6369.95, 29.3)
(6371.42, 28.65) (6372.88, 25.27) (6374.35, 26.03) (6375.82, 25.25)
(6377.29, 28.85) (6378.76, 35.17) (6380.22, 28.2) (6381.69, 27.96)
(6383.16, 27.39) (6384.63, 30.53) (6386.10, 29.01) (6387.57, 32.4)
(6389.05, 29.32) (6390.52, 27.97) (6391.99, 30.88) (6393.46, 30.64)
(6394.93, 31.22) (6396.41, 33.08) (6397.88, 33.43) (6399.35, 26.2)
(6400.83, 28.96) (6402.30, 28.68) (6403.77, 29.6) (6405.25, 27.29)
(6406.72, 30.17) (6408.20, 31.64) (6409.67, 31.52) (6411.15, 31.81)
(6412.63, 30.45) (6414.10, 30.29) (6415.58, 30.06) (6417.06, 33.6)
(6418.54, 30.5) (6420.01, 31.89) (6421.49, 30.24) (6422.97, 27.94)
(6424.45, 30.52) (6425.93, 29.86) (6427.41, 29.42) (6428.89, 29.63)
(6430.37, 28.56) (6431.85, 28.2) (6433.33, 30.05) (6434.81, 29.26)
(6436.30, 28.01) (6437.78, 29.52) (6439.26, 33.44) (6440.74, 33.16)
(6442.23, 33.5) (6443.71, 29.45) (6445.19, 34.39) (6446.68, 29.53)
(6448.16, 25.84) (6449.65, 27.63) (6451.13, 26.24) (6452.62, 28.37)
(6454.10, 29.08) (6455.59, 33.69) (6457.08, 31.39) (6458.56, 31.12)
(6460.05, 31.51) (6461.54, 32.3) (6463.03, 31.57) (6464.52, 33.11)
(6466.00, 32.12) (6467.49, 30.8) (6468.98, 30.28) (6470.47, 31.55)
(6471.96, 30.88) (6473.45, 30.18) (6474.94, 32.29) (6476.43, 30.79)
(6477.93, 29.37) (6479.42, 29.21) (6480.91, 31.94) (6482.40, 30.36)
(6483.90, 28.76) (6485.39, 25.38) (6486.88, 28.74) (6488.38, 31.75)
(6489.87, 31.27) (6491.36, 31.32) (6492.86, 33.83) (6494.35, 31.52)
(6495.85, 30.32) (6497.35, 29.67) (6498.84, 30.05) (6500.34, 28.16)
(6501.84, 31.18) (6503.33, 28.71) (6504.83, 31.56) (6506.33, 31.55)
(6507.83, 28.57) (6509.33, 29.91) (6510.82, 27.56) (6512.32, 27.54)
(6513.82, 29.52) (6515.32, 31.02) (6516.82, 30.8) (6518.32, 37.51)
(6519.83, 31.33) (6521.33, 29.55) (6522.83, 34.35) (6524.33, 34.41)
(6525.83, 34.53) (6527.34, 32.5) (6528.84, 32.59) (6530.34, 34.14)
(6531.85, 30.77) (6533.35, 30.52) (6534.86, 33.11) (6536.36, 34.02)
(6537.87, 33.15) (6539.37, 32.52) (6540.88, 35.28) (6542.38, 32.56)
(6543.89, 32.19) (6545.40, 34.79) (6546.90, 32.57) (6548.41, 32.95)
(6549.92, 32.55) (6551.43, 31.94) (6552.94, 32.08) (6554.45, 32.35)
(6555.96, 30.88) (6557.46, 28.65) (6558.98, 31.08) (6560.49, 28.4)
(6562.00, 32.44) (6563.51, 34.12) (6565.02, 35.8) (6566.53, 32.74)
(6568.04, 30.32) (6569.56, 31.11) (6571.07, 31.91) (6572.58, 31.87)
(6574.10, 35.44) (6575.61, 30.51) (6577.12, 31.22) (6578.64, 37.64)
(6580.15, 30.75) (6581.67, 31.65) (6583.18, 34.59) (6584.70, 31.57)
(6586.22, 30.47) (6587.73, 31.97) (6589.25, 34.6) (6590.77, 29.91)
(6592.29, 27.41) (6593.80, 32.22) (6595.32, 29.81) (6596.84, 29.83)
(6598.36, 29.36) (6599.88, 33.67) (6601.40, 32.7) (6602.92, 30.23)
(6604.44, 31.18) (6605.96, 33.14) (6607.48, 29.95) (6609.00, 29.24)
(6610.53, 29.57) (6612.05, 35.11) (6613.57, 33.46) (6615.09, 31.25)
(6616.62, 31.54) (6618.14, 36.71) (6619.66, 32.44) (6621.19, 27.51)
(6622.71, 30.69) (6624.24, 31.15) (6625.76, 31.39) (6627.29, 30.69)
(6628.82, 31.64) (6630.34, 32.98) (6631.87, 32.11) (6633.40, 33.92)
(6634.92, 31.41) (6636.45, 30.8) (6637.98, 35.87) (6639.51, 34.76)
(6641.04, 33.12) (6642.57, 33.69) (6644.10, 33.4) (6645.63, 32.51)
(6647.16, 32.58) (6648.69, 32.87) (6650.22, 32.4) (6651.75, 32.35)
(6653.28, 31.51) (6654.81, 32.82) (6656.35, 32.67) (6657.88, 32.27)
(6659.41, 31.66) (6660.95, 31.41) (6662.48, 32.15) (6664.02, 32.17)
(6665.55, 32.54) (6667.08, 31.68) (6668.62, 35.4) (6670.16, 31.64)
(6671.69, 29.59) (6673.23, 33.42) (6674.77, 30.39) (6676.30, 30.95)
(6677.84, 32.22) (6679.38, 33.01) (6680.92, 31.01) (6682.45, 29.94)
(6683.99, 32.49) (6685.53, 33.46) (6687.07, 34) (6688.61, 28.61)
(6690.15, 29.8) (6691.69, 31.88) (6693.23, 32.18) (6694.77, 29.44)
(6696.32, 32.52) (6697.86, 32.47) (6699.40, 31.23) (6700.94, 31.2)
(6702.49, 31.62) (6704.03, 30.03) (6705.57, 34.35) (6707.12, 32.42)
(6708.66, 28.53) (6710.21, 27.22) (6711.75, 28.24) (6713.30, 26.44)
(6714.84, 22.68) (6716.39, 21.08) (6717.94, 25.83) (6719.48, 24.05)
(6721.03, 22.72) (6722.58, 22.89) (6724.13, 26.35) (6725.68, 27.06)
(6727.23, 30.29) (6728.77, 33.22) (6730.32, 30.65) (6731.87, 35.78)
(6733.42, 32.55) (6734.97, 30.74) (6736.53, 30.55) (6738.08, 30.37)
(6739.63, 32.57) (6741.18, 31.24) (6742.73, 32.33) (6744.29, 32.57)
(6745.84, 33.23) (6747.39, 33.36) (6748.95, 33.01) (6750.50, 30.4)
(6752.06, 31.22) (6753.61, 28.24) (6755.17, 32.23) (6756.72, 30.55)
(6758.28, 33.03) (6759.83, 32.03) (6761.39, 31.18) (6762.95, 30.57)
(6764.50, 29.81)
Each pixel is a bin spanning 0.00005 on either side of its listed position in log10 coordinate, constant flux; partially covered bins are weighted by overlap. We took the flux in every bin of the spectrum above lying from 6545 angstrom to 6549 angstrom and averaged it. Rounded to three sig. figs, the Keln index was 33.4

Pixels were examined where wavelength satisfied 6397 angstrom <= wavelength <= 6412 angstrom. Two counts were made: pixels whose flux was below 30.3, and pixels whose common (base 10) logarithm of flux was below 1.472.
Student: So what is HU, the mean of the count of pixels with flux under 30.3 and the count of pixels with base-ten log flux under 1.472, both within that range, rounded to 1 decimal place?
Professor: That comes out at 5.5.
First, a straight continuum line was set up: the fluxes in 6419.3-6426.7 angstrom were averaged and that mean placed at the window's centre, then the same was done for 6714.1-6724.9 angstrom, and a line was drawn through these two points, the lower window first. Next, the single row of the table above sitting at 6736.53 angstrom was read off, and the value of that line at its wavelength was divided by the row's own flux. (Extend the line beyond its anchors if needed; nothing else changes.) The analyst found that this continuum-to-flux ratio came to 0.76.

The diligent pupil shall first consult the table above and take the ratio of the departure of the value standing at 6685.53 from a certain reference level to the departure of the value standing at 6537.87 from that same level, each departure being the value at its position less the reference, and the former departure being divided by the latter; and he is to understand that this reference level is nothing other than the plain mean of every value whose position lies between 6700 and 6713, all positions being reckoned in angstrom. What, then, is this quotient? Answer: 1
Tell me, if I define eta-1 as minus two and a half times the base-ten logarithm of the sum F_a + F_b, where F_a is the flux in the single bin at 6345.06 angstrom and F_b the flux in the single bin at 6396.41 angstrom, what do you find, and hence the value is -4.54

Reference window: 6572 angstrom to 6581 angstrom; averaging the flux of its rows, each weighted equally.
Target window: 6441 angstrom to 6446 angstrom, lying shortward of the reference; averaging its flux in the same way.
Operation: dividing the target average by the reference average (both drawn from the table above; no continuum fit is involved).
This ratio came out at 0.99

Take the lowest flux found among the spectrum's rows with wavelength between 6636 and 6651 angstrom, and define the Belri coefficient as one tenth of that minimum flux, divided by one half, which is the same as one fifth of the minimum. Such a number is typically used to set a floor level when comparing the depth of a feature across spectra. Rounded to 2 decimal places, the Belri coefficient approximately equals 6.16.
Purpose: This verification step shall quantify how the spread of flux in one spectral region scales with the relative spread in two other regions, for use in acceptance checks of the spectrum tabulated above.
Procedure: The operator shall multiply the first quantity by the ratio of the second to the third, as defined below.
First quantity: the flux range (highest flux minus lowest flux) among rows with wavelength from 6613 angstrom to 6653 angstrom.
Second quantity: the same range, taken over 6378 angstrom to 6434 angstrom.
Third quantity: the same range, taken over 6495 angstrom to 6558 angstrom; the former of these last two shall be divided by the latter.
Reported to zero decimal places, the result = 8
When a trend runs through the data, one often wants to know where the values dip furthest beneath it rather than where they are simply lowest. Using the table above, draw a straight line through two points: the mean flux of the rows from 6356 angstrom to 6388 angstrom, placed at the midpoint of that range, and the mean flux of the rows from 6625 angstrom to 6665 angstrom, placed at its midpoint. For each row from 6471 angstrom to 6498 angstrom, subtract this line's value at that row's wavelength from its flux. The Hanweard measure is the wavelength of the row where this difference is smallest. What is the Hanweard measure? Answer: 6485.39 angstrom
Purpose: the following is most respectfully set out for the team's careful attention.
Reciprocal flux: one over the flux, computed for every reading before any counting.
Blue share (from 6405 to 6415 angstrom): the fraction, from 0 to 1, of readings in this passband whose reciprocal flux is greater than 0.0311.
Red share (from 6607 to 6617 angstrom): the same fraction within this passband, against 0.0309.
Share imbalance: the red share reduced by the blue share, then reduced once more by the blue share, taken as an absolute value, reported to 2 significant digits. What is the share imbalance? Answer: 1.3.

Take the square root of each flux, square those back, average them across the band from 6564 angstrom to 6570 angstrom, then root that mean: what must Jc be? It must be 5.70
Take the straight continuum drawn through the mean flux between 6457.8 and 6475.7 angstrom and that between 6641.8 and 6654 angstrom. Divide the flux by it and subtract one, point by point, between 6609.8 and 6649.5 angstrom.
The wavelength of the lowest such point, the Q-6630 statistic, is 6621.19 angstrom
